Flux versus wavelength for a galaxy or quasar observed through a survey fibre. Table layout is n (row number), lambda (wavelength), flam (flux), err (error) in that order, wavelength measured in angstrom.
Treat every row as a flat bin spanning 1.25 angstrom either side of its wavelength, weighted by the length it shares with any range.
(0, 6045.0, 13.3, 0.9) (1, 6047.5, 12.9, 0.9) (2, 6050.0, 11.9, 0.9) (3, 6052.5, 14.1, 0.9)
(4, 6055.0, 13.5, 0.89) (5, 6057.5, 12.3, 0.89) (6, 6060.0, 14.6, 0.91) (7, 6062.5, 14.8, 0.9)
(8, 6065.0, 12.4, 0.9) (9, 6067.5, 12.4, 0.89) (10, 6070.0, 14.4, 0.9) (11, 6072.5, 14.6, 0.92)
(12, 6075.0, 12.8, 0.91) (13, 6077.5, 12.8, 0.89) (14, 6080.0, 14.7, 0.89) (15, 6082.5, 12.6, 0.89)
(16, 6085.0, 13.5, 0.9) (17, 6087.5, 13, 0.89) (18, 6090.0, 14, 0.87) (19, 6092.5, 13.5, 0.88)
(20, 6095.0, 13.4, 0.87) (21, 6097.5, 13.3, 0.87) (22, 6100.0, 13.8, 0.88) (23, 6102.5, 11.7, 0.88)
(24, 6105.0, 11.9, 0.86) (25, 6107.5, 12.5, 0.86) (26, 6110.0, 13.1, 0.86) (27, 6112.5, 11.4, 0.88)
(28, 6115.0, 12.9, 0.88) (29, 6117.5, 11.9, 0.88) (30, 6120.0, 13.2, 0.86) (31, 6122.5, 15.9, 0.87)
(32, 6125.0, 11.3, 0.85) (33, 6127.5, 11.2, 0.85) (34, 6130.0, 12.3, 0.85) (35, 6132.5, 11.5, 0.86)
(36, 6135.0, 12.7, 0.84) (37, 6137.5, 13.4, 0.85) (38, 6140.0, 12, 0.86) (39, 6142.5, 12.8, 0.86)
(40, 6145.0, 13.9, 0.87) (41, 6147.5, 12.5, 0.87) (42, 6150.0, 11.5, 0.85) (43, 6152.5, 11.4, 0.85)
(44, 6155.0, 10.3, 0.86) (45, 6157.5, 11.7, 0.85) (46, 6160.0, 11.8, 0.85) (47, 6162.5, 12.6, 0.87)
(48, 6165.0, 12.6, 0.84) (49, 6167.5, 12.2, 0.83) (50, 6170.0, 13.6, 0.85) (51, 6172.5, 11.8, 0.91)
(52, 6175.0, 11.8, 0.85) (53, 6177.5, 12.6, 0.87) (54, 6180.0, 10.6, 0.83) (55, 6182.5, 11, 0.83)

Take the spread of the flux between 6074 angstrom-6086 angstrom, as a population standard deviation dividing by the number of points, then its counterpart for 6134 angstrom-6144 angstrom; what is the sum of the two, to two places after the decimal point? 1.27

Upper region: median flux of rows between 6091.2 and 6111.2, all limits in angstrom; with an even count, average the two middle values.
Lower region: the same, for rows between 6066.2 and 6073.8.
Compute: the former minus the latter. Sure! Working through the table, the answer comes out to -1.2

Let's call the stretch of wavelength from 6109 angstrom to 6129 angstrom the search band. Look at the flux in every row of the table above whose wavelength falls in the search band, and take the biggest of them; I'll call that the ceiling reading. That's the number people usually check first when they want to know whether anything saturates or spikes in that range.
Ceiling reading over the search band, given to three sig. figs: 15.9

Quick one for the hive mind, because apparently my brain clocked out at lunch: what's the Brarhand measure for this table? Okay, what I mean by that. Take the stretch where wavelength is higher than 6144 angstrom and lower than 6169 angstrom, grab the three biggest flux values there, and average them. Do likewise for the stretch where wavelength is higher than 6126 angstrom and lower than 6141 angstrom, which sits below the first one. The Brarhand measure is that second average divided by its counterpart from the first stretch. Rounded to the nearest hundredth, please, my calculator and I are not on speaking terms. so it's 0.98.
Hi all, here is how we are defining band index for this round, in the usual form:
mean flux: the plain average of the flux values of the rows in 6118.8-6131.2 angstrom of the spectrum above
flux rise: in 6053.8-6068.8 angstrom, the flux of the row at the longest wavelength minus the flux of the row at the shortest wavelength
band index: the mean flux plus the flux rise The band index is 11.7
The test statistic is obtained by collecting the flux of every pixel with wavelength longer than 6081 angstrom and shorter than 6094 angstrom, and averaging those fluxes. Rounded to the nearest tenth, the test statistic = 13.3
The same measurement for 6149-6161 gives 11.3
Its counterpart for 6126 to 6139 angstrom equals 12.2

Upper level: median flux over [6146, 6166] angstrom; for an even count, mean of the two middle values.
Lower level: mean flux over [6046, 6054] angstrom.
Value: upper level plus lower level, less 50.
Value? -25.3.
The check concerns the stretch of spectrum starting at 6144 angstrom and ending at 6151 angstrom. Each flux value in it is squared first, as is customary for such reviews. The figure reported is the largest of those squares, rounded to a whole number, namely 193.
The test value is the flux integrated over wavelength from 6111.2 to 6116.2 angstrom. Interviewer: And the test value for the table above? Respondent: 61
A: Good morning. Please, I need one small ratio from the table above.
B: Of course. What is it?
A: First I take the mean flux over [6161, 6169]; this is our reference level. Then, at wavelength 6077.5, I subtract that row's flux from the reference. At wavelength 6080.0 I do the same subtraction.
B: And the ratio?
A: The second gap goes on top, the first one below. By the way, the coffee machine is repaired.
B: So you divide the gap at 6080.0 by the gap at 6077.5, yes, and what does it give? 7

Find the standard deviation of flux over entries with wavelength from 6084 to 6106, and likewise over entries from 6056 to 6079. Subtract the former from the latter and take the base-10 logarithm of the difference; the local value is -0.5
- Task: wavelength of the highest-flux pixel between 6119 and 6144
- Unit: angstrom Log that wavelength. 6122.5 angstrom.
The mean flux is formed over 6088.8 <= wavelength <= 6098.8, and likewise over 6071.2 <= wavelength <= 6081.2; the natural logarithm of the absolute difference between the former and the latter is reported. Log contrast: -1.7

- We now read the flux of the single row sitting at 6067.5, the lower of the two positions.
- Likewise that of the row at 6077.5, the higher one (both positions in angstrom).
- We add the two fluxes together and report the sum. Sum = 25.2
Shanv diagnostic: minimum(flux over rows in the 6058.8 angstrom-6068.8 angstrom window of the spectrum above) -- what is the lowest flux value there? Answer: 12.4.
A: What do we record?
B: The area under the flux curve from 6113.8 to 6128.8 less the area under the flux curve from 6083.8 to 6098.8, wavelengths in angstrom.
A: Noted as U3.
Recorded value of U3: -11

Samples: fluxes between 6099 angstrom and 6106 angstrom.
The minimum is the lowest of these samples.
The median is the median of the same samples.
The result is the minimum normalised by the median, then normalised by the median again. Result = 0.083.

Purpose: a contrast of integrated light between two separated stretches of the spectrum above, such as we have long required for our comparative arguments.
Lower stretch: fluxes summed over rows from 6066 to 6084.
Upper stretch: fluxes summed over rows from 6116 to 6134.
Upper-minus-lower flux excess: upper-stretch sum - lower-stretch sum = -7.0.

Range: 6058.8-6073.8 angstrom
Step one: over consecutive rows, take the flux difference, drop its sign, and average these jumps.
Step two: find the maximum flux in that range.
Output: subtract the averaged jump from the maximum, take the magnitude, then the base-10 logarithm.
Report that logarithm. 1.14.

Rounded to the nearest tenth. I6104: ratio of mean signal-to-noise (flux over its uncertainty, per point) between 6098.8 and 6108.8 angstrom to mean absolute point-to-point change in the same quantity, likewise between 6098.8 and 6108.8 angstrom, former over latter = 11.9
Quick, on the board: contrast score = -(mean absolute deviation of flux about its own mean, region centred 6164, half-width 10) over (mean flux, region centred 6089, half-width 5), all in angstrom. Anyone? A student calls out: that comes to -0.050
